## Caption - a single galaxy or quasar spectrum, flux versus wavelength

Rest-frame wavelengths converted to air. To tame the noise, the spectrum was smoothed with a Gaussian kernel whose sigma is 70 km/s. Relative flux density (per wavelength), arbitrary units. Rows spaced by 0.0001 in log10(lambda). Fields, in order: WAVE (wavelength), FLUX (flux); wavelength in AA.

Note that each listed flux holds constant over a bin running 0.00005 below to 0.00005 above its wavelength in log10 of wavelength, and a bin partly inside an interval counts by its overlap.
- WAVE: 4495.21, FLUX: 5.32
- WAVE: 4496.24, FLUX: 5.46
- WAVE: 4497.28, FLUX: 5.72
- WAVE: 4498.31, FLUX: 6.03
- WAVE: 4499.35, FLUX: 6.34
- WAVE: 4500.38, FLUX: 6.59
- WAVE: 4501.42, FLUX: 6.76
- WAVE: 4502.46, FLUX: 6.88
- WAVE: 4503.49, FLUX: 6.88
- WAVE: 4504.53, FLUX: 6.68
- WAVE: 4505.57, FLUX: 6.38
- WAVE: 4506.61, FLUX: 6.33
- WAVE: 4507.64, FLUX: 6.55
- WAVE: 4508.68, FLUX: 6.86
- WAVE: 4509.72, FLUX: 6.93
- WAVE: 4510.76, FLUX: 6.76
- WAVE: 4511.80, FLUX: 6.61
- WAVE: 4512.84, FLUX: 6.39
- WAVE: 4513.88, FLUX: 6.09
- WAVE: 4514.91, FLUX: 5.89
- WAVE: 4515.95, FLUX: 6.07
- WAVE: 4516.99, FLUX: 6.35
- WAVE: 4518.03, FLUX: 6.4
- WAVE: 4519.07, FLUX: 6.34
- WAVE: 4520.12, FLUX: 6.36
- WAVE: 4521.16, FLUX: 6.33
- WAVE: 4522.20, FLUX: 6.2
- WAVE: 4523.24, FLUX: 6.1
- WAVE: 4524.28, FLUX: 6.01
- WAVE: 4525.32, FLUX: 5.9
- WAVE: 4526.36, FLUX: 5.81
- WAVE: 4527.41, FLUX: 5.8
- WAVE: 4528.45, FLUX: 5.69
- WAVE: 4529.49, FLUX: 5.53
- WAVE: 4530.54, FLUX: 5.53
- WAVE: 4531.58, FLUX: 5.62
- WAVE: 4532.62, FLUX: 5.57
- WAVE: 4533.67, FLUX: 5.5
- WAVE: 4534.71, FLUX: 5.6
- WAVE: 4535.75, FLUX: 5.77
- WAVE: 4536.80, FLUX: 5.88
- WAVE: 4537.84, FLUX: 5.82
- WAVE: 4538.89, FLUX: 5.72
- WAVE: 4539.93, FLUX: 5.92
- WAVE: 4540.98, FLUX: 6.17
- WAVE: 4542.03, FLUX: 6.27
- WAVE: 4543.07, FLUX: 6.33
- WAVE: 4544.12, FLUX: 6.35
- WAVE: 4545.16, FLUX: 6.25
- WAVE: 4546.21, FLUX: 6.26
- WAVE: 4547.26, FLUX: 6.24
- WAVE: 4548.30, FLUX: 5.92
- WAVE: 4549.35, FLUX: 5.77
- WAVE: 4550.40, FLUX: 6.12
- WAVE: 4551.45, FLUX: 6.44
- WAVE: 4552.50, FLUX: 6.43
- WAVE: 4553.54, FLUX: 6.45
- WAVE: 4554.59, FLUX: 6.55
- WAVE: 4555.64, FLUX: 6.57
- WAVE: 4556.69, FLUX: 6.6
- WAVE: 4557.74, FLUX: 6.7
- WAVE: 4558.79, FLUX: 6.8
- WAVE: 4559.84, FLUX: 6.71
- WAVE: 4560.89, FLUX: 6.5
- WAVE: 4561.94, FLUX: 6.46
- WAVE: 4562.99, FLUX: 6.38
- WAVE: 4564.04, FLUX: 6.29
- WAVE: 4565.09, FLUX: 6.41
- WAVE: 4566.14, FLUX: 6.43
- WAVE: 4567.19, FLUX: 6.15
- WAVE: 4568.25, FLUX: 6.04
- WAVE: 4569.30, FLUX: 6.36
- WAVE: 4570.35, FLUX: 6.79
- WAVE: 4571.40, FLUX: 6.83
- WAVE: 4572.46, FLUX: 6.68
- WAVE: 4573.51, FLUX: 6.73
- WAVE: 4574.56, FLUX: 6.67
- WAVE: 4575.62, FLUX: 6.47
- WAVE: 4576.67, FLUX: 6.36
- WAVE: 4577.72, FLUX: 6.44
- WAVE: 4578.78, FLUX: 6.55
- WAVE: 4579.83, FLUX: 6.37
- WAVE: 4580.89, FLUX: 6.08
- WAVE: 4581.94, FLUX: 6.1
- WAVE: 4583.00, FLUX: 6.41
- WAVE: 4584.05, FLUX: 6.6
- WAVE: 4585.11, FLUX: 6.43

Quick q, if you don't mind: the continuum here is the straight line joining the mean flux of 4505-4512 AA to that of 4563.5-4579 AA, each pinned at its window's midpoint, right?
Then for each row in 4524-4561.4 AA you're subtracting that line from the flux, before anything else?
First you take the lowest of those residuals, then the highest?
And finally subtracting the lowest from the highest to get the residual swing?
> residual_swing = 1.36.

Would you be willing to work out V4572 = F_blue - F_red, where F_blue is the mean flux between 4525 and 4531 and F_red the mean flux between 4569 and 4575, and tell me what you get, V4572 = -1.0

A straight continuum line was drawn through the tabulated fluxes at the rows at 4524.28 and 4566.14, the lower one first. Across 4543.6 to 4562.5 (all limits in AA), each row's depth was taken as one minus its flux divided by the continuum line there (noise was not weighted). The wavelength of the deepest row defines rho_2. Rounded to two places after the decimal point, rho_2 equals 4549.35 AA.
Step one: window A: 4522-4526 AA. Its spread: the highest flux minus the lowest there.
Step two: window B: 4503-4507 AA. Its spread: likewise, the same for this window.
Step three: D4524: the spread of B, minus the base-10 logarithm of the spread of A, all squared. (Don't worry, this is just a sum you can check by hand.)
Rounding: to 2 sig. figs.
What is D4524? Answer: 1.2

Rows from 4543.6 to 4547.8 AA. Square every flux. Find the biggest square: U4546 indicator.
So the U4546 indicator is 40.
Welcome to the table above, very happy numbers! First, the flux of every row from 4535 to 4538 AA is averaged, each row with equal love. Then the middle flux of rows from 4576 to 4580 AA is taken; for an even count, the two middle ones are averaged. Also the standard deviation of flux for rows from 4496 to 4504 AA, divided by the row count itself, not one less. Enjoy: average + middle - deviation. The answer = 11.7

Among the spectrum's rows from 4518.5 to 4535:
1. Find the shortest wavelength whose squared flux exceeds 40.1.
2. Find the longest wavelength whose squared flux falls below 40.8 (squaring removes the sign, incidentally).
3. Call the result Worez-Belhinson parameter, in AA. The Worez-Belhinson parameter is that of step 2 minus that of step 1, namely 15.6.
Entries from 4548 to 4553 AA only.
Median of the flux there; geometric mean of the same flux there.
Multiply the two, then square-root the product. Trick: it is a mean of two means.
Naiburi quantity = 6.1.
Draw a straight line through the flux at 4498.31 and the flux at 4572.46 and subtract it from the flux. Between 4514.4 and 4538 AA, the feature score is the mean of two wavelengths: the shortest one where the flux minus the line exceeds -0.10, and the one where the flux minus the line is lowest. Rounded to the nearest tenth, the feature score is 4525.3 AA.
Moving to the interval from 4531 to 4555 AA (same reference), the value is 4538.4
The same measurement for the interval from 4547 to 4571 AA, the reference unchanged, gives 4550.4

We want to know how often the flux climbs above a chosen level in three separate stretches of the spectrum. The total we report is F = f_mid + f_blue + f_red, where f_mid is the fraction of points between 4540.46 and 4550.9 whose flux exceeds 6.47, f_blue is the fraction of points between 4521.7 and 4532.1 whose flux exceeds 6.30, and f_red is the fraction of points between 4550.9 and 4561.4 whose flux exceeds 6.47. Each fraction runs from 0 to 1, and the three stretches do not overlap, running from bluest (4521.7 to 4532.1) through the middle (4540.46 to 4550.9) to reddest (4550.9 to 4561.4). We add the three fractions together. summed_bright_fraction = 0.70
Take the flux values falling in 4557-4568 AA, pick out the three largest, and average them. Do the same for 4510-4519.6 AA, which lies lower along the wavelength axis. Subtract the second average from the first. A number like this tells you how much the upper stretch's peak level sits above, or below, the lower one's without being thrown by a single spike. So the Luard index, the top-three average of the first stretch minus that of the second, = 0.15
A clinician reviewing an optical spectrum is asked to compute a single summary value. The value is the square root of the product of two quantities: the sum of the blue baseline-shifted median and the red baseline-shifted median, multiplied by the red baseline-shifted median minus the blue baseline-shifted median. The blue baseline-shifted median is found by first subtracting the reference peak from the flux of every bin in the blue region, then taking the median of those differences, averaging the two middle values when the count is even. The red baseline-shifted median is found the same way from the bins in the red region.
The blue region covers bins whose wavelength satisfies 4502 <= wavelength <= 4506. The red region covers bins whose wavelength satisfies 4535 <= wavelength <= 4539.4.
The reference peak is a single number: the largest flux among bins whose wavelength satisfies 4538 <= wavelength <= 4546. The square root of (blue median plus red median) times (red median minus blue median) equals 0.35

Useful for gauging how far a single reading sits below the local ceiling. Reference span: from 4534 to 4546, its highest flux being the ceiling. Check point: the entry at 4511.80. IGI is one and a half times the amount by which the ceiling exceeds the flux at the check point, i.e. -0.39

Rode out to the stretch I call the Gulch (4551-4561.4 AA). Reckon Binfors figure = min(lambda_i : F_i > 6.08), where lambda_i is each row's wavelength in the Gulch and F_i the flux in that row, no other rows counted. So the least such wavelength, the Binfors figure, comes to 4551.45 AA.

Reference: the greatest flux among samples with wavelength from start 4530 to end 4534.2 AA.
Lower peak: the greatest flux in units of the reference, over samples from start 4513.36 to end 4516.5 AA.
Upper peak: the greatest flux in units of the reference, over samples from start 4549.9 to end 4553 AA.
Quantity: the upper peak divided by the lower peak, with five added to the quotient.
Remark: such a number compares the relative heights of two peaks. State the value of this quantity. 6.06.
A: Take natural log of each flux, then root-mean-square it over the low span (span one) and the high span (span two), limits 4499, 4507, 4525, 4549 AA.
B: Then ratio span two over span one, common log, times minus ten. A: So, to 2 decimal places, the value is 0.27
